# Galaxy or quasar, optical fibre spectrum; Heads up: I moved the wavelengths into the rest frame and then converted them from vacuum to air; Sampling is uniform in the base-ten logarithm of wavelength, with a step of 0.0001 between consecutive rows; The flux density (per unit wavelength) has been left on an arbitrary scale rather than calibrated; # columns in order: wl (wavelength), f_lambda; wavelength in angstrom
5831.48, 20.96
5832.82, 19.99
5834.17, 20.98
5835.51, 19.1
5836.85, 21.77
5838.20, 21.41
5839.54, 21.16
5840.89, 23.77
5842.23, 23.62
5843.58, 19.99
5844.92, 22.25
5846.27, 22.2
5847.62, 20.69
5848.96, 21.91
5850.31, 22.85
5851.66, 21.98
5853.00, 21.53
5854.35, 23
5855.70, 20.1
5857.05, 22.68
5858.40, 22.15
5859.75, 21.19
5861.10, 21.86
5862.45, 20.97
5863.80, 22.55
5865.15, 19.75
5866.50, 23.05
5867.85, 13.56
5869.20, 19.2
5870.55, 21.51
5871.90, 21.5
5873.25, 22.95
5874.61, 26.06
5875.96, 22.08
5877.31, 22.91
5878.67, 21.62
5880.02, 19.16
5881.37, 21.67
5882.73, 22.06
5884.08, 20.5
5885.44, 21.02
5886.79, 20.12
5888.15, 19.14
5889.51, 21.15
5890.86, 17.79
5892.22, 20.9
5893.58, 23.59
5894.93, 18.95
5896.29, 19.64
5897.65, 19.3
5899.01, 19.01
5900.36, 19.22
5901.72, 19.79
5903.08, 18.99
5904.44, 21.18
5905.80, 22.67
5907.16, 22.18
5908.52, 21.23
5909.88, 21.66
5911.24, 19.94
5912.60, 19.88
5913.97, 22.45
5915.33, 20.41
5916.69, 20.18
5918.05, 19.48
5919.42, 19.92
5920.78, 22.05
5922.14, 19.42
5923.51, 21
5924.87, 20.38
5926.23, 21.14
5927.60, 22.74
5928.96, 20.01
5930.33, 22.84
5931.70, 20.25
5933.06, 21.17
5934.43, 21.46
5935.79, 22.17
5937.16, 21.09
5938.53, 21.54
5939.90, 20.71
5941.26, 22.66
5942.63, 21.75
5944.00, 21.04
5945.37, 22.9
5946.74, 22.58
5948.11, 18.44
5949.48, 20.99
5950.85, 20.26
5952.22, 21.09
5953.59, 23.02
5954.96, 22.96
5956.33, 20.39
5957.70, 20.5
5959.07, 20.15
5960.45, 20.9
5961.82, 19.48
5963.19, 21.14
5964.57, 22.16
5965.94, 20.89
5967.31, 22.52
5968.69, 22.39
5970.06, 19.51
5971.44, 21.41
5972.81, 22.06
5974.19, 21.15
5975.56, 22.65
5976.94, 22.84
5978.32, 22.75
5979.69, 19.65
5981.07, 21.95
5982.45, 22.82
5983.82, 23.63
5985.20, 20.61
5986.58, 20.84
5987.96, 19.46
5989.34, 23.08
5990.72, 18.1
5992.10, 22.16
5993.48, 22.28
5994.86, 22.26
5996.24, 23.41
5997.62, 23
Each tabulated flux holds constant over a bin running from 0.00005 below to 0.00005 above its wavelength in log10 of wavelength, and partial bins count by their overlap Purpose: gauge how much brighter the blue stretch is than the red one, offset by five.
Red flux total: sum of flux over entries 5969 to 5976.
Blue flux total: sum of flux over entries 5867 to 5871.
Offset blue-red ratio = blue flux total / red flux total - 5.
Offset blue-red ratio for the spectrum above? -4.5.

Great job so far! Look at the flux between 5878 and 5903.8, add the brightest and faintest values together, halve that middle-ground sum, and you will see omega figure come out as 20.7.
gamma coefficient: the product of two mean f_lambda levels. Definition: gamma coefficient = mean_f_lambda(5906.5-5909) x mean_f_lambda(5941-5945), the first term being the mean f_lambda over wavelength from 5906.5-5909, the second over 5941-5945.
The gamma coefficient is 474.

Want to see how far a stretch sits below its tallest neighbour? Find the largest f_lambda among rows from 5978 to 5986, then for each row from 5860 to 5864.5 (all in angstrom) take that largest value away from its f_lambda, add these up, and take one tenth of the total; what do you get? -0.55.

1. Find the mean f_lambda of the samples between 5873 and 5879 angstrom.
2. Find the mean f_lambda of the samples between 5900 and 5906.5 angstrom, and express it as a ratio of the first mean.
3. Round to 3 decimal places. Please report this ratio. 0.881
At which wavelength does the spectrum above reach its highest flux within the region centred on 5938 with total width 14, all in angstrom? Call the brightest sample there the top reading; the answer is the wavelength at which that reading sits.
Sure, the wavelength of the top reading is 5941.26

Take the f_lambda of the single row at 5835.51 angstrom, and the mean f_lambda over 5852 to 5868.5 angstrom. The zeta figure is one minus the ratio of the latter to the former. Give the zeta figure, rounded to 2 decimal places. -0.10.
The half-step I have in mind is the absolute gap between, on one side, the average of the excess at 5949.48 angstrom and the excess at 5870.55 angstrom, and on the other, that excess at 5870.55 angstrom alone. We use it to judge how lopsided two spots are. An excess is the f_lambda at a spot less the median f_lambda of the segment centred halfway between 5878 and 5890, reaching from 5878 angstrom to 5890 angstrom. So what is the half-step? 0.26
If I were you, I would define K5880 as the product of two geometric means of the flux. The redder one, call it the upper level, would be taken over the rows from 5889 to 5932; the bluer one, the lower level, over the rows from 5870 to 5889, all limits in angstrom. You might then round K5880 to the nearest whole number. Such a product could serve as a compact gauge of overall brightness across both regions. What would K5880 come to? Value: 443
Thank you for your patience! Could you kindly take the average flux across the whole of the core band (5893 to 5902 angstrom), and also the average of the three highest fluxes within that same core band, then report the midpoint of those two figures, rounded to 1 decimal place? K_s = 20.5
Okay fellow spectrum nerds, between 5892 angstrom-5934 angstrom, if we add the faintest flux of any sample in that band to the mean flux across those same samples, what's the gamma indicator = 39.6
